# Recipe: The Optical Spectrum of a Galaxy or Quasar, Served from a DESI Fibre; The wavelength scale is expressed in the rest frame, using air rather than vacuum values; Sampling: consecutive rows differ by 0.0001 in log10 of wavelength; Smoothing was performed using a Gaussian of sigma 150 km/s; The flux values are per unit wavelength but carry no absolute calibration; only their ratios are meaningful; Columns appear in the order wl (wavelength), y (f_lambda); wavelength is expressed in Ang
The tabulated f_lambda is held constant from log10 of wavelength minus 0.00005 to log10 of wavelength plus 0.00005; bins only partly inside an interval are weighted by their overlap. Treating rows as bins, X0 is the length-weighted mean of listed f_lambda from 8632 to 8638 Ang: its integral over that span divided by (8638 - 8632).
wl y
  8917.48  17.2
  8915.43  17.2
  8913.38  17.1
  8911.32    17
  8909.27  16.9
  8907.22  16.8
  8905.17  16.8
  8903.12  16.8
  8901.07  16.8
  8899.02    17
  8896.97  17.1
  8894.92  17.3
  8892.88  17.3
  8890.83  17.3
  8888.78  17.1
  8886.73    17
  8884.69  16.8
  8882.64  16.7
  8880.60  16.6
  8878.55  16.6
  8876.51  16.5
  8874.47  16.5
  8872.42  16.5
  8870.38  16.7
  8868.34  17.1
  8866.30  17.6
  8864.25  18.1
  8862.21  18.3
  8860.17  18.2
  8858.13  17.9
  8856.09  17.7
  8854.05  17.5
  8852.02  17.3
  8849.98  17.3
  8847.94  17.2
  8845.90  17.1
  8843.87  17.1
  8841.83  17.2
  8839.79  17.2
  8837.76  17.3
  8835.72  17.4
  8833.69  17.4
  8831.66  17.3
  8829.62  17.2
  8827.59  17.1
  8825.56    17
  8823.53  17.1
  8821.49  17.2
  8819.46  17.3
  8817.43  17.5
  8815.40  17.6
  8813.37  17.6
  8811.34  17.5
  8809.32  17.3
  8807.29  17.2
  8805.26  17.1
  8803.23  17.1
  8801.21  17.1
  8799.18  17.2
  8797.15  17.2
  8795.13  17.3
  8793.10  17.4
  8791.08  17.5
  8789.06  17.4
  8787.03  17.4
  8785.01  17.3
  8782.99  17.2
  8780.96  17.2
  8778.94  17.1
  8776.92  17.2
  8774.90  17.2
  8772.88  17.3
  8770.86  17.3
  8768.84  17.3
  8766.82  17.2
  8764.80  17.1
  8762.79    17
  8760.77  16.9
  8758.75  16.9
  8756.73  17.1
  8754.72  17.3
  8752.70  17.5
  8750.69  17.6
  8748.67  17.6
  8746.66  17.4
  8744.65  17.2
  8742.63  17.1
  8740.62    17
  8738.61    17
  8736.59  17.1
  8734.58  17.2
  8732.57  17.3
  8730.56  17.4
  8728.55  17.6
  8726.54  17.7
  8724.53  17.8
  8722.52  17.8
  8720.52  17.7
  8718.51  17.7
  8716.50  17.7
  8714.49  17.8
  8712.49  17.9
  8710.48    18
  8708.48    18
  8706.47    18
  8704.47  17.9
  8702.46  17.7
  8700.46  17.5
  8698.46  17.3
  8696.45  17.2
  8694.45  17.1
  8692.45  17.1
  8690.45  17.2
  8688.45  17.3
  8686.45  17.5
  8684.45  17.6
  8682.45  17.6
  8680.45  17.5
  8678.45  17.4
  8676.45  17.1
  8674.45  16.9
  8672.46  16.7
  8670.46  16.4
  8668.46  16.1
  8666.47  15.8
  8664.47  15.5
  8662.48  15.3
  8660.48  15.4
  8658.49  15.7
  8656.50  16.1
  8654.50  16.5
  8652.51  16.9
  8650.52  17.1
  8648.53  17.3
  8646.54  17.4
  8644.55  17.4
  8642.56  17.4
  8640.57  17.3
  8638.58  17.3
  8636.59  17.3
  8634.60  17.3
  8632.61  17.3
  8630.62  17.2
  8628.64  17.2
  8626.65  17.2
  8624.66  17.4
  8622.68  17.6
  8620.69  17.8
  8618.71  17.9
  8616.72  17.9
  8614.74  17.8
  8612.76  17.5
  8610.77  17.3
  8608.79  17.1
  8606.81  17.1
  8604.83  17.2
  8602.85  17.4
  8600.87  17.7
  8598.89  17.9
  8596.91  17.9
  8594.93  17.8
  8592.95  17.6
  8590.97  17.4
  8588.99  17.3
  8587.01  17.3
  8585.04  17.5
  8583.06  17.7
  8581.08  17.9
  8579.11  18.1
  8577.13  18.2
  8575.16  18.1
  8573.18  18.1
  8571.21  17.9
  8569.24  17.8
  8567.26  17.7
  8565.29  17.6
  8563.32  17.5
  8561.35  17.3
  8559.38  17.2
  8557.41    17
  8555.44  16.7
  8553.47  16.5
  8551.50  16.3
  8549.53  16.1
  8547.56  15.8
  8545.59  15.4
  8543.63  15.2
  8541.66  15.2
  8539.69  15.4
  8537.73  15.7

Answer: 17.3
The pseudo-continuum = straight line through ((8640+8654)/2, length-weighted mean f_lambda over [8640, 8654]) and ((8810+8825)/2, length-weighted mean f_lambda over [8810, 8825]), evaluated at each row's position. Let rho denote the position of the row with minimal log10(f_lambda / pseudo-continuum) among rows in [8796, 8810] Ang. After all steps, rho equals 8805.26 Ang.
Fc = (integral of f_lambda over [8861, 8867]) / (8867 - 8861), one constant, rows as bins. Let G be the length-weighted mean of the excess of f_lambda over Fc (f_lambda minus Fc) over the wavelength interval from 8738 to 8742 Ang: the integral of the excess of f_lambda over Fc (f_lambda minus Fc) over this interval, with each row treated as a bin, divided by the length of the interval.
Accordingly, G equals -1.00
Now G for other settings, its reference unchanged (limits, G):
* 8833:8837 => -0.61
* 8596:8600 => -0.11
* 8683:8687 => -0.44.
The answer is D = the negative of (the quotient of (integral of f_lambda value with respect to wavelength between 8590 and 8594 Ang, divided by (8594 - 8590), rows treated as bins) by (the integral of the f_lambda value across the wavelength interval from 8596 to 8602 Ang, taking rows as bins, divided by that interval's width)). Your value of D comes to -0.98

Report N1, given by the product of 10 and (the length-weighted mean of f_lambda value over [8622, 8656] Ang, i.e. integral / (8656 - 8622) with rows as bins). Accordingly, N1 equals 172.2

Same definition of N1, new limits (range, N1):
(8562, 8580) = 178.8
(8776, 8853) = 172.6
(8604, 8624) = 175.3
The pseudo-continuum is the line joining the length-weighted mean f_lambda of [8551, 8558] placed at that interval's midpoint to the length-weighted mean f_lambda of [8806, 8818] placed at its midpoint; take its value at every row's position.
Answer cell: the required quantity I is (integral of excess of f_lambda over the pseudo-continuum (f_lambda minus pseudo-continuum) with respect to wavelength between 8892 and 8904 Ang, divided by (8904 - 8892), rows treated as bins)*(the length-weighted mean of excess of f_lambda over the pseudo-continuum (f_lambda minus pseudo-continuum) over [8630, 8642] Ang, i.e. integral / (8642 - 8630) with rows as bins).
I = -0.27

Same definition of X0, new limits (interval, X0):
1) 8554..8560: 16.9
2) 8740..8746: 17.1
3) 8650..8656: 16.7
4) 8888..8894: 17.2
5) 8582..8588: 17.5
